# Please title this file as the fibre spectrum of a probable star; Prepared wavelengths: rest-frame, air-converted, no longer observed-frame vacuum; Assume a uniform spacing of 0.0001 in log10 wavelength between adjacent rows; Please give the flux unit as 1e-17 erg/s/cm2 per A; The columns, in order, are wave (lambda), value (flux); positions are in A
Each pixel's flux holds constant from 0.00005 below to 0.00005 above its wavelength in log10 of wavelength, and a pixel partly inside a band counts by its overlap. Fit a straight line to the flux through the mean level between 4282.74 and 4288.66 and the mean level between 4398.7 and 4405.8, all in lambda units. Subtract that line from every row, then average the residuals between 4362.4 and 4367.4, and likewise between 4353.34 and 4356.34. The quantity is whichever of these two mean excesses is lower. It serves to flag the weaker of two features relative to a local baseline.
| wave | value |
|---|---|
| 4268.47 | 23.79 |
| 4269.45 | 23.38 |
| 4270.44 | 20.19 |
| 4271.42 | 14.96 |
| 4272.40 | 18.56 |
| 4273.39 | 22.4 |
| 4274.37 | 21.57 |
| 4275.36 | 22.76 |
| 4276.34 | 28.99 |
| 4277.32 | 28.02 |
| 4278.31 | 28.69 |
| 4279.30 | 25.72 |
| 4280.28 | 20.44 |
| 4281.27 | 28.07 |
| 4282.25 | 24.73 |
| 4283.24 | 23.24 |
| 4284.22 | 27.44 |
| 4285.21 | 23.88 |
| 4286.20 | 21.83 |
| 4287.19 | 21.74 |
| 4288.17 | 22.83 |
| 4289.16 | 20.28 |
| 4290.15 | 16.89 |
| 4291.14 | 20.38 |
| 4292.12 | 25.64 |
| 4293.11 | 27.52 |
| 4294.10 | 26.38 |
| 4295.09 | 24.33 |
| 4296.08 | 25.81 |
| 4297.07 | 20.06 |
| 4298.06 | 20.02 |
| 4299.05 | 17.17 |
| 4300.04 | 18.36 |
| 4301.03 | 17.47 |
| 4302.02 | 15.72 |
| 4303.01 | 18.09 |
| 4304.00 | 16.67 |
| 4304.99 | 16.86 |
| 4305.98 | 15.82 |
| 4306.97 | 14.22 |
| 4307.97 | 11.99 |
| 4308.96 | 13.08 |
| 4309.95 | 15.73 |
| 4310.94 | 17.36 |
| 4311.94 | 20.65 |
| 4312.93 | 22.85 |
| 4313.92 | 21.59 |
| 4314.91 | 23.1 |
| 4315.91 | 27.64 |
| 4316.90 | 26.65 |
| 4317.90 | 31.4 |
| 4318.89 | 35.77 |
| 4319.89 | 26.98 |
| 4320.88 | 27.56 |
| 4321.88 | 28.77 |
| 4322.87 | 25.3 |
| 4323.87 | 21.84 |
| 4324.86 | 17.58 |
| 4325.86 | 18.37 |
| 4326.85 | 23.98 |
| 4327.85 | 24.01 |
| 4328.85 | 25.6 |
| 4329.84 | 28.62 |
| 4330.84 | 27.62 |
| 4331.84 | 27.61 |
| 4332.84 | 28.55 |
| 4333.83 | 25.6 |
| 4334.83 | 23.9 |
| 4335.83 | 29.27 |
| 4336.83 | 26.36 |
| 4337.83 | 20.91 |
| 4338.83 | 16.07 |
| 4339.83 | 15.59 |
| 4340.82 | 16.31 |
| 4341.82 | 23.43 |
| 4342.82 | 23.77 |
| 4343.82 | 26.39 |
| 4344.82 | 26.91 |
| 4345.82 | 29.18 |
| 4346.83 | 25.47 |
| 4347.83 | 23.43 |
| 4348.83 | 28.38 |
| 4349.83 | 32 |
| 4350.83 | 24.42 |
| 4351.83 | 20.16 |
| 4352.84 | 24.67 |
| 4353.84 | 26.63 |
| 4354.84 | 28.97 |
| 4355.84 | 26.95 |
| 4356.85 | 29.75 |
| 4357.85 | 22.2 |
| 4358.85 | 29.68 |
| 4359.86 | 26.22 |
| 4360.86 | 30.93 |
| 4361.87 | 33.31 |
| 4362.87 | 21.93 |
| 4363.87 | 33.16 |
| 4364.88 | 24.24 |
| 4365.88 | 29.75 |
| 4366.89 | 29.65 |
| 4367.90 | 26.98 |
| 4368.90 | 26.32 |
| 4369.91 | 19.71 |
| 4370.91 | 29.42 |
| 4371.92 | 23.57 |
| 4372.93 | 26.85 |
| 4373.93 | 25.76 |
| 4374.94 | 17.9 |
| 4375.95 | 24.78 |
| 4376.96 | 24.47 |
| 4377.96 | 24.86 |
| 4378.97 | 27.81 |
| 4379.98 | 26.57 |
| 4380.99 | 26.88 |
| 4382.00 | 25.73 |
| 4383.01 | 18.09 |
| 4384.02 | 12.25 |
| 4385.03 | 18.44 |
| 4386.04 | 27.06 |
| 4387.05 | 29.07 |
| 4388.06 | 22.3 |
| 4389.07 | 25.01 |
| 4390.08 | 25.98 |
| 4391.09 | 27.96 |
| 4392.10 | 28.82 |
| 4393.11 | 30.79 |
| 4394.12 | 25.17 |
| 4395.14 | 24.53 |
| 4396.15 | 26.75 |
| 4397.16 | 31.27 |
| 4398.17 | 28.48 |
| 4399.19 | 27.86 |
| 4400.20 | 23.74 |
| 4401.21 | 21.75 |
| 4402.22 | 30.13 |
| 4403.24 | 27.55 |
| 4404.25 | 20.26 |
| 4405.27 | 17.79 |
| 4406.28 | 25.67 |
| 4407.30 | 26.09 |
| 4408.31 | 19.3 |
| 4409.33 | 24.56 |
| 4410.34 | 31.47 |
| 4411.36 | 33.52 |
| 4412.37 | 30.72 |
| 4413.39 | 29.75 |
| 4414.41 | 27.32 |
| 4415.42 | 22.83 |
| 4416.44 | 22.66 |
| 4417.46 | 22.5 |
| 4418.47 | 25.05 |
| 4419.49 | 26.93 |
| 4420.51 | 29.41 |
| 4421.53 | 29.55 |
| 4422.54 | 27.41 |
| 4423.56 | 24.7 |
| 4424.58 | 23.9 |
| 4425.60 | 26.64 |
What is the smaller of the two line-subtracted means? 3.6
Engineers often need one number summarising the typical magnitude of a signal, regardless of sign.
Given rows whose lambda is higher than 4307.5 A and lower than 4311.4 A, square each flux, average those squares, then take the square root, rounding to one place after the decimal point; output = 14.7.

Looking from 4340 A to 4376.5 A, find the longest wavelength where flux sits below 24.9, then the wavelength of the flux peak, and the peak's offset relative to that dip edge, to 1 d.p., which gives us -14.1 A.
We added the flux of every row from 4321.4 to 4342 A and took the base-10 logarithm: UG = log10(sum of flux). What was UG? 2.69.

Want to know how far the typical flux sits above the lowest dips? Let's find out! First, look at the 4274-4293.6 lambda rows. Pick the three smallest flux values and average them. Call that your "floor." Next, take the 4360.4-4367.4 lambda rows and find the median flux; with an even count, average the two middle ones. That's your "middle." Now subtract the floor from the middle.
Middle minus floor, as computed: 11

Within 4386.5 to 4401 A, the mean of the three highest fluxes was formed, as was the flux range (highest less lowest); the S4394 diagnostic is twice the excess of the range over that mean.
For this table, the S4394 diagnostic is -43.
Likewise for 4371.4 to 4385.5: -23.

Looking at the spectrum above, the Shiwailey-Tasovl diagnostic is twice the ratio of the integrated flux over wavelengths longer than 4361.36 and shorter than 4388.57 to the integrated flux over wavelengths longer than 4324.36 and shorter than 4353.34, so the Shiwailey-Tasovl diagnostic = 1.9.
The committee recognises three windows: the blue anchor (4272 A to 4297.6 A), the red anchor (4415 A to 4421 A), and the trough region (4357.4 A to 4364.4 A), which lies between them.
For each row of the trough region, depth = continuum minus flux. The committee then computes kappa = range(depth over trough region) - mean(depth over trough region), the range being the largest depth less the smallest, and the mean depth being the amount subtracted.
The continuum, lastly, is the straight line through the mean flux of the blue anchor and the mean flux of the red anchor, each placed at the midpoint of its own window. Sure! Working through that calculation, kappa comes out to 15.2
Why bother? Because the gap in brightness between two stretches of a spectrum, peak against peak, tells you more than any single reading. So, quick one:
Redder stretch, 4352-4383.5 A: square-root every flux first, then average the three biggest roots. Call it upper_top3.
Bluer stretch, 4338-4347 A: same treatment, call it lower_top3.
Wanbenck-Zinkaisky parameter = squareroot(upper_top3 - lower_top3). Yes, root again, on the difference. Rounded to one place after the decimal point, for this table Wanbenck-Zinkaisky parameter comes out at 0.7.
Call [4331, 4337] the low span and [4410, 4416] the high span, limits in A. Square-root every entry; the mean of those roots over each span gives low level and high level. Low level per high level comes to 0.96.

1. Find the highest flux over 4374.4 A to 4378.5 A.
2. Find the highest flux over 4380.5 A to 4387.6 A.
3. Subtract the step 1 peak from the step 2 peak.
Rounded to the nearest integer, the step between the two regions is 4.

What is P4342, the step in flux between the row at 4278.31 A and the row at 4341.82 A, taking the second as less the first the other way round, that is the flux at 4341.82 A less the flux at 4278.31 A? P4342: -5.3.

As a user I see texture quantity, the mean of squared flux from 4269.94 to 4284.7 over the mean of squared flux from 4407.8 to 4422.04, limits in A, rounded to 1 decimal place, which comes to 0.8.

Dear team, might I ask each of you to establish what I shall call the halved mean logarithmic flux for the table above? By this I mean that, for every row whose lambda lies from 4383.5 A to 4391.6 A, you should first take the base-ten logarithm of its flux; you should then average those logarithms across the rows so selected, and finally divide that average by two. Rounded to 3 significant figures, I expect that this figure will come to 0.679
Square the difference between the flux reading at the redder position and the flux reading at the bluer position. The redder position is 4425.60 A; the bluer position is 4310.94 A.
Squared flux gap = 86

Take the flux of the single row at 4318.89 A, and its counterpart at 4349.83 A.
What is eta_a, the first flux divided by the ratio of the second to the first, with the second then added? 72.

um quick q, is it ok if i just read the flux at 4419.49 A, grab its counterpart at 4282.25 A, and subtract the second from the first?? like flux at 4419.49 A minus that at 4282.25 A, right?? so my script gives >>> 2.2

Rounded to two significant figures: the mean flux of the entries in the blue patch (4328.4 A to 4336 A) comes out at 27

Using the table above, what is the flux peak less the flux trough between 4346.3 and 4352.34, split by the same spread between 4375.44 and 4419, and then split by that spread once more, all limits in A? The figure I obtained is 0.03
